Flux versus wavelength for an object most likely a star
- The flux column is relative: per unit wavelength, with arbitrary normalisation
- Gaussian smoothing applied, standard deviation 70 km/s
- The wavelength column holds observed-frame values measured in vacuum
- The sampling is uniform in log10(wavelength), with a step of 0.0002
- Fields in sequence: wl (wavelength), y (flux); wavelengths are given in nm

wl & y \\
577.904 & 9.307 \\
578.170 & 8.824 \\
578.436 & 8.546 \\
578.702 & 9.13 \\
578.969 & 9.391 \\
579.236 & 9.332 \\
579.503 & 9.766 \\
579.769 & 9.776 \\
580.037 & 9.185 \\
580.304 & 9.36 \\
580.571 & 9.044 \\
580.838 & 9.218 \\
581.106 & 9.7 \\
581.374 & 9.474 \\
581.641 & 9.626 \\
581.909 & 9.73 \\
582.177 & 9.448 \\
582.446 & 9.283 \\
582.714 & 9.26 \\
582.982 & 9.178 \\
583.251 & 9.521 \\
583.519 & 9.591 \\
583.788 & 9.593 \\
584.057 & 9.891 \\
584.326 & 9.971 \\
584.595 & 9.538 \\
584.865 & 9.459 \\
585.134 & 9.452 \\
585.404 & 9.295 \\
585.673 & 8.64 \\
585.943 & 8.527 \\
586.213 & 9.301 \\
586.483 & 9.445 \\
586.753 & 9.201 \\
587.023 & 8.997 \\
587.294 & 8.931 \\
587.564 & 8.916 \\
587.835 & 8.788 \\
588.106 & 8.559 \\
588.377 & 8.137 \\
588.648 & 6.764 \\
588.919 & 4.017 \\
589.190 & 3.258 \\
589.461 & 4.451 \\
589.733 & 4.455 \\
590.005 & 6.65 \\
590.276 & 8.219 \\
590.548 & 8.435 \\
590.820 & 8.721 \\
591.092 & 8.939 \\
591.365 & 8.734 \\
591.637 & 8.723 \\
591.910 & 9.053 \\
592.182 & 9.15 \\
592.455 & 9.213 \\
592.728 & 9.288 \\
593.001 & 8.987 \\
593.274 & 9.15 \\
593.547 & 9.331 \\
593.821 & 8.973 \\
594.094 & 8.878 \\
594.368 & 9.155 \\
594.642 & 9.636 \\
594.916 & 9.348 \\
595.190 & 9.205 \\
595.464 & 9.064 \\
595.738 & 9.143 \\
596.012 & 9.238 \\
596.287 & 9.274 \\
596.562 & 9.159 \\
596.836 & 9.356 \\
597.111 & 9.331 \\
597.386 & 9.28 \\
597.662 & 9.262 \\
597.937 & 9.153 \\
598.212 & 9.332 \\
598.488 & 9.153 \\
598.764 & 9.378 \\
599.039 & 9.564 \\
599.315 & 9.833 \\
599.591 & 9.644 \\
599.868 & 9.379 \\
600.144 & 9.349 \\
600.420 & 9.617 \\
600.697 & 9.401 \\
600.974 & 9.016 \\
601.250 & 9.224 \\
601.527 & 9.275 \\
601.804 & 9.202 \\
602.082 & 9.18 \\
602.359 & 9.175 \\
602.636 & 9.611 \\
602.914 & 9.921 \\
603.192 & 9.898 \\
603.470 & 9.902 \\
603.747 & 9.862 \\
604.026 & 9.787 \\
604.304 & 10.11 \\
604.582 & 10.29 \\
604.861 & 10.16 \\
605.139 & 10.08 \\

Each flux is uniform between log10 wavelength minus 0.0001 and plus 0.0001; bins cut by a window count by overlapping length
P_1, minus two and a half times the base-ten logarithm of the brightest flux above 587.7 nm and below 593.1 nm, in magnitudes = -2.42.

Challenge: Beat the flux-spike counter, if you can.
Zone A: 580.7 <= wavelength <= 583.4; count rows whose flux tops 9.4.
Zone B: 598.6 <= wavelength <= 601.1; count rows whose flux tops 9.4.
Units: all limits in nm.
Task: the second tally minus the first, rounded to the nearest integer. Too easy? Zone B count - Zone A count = -1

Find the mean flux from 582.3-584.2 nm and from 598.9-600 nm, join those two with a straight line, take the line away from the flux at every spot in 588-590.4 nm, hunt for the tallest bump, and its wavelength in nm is 588.106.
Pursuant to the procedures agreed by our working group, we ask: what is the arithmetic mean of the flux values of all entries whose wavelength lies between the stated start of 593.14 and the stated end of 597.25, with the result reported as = 9.22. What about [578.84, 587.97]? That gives 9.35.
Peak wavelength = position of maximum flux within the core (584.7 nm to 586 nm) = 584.865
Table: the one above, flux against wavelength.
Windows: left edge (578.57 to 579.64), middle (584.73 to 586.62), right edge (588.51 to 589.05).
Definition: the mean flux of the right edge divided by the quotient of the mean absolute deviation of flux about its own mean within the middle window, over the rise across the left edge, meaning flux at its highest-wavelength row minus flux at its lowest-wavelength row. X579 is 10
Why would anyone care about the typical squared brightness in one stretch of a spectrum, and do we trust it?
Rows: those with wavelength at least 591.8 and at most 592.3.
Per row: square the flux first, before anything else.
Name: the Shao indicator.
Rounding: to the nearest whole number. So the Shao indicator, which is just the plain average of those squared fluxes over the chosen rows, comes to 83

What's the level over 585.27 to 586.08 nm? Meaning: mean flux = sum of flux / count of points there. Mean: 8.82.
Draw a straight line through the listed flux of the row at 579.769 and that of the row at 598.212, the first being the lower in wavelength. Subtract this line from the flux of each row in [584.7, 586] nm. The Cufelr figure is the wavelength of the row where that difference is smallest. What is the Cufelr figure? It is 585.943 nm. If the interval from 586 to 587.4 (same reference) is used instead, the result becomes 587.294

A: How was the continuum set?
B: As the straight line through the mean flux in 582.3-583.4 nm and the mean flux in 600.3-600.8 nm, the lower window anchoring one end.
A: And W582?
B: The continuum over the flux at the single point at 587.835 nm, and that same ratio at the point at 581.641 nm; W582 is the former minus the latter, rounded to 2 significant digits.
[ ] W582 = 0.10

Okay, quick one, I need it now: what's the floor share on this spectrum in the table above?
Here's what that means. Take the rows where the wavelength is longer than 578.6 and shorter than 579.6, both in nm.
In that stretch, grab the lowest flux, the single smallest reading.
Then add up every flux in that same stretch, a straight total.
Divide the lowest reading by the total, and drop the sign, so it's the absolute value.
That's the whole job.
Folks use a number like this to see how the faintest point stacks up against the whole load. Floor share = 0.24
